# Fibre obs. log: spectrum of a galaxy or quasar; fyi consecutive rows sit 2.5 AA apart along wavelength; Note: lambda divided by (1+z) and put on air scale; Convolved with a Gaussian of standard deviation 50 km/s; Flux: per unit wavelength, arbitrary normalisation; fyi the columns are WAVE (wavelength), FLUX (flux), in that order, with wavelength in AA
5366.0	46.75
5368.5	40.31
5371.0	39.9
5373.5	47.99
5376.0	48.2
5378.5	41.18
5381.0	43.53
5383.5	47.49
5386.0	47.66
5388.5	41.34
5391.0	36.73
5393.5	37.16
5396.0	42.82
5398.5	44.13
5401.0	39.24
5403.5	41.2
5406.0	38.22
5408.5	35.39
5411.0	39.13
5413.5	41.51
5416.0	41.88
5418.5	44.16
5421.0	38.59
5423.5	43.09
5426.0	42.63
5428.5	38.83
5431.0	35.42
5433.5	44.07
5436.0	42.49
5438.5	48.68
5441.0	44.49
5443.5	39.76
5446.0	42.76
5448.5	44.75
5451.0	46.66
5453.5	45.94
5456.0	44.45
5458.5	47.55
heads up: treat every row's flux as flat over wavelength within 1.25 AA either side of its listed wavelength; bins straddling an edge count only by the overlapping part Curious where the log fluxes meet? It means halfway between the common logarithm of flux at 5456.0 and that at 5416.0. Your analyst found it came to 1.635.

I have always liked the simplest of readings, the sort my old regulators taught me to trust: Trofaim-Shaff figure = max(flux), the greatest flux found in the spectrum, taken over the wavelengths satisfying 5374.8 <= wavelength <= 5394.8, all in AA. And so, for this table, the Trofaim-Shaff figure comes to 48.2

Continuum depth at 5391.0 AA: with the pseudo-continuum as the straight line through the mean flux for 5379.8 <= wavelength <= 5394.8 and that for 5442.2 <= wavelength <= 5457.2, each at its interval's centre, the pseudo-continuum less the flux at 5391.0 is 6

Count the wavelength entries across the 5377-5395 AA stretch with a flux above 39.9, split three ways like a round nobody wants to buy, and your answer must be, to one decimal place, 1.7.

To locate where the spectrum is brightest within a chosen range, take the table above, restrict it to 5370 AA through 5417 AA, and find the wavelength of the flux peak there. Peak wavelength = 5376.0 AA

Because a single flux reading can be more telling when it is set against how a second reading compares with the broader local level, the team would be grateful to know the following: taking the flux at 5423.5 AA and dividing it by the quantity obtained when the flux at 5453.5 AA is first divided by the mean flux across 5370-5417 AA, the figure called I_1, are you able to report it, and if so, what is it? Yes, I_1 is 39.2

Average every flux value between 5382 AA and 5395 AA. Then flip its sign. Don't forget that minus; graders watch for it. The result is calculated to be -42.1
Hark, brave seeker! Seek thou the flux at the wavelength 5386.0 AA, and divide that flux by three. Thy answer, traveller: 15.9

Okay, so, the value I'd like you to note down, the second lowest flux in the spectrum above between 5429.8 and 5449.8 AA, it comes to 39.76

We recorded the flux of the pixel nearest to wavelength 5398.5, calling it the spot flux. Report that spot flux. 44.13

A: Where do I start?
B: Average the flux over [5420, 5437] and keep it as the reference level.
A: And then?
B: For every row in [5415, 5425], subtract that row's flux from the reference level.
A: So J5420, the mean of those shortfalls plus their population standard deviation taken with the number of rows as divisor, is 0.9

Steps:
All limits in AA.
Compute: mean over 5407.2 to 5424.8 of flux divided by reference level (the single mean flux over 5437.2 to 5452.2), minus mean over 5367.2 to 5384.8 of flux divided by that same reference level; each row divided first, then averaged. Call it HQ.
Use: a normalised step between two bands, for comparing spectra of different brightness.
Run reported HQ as -0.08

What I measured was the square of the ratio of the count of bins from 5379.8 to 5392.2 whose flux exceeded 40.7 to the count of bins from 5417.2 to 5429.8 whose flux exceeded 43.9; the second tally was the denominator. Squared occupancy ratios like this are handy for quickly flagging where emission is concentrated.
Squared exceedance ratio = 16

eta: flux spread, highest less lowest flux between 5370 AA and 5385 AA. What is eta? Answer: 8.3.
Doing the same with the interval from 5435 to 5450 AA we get 8.9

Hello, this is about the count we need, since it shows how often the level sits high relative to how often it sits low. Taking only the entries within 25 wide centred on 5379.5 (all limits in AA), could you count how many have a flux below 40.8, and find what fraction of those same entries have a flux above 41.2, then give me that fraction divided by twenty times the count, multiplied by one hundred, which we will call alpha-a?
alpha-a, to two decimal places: 1.00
